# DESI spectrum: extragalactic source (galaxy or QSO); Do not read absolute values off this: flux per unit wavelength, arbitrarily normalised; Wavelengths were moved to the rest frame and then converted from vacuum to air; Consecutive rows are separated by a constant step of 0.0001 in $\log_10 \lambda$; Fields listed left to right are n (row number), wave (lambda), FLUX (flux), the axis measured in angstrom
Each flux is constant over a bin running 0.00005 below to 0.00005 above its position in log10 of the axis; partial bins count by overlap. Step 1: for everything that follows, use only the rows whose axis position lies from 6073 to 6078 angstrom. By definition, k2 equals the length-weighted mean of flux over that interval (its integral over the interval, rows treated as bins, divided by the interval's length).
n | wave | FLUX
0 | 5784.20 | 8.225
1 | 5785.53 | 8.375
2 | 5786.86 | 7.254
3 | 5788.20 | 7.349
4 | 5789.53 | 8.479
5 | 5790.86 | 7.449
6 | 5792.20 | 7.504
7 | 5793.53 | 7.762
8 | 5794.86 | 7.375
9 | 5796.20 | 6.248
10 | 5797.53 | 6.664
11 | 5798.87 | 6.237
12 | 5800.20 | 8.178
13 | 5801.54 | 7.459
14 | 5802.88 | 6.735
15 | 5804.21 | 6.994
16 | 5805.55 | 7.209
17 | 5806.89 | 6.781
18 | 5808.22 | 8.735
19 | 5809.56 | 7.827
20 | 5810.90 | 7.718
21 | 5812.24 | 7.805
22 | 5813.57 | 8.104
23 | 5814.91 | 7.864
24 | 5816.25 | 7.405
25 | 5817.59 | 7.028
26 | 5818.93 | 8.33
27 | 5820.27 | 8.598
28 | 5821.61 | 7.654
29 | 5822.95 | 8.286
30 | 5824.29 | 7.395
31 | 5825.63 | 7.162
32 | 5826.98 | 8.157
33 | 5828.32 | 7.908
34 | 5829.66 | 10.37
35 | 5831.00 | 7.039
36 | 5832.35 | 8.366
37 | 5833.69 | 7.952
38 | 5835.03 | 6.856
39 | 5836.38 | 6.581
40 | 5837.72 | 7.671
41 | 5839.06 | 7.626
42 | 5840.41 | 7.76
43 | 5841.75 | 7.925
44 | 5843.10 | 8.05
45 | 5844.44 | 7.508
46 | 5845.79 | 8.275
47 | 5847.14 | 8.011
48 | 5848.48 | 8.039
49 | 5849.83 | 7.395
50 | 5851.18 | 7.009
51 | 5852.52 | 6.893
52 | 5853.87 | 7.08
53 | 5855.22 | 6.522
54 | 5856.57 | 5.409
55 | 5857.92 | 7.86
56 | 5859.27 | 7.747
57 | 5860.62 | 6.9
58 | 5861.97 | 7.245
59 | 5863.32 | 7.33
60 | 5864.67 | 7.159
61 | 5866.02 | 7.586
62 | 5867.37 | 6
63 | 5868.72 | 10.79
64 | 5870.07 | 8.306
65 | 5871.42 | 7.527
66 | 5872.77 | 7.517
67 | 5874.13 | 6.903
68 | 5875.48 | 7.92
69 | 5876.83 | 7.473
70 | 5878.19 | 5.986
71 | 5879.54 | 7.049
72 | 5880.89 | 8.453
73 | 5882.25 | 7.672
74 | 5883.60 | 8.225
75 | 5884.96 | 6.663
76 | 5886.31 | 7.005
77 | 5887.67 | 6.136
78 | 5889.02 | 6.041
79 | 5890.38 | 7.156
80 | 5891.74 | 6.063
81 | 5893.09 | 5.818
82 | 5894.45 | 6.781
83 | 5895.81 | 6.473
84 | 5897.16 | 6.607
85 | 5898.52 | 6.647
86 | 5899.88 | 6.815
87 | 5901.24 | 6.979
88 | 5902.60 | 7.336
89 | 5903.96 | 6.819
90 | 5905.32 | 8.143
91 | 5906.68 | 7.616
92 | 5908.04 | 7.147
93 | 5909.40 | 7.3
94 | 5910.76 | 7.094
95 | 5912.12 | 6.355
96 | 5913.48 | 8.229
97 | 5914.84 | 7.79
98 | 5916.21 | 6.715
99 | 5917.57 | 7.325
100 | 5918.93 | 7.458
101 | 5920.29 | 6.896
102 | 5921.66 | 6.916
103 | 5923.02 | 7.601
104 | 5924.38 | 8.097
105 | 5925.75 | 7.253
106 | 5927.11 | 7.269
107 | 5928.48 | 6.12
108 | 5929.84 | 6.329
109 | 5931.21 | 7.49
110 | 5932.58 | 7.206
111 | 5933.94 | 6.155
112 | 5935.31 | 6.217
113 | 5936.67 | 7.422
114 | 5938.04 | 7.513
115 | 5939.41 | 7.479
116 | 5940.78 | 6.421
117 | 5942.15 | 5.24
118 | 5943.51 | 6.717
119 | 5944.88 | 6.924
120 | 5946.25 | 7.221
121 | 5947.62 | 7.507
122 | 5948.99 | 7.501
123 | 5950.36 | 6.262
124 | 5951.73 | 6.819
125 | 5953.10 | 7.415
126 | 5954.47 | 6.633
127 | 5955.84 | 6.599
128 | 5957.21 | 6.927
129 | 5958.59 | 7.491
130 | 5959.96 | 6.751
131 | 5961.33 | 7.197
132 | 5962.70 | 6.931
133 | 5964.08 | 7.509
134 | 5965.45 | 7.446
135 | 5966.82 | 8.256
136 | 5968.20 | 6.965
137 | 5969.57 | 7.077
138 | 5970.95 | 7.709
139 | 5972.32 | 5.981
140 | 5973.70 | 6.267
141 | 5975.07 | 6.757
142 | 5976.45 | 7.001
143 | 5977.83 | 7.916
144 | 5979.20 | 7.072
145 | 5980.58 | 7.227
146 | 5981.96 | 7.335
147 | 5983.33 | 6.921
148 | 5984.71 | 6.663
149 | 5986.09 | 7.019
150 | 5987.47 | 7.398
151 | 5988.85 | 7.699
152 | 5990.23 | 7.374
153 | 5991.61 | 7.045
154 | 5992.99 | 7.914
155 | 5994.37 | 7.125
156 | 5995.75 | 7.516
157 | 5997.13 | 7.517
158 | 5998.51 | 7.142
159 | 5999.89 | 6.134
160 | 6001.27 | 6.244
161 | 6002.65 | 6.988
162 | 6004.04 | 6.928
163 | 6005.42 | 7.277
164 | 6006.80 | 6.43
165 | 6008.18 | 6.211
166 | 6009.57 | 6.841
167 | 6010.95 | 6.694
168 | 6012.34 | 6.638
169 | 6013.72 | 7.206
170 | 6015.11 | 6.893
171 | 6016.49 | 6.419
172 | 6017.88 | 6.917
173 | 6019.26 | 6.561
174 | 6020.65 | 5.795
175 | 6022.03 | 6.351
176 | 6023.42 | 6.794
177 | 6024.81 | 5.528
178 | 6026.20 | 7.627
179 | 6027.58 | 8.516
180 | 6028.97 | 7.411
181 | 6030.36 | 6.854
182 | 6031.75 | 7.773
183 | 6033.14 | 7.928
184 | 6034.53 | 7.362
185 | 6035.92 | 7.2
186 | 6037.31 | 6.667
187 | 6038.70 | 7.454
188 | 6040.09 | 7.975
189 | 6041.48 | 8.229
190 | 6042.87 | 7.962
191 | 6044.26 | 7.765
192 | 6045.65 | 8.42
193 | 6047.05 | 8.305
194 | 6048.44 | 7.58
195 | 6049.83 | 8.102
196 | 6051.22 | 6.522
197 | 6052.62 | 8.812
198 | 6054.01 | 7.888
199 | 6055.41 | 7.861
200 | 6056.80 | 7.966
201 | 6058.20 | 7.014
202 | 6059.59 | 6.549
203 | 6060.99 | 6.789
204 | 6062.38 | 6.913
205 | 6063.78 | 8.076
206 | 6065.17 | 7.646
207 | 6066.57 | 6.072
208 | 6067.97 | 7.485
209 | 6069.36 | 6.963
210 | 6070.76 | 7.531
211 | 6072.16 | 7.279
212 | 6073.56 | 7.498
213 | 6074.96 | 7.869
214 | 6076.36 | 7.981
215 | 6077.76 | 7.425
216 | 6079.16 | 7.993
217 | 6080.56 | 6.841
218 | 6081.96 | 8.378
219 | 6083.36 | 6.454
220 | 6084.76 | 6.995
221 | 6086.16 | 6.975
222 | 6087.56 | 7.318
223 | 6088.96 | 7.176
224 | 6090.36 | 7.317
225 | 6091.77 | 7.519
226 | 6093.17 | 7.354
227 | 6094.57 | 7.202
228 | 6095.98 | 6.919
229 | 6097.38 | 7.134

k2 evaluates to 7.7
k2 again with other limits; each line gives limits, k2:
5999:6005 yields 6.6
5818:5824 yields 8.1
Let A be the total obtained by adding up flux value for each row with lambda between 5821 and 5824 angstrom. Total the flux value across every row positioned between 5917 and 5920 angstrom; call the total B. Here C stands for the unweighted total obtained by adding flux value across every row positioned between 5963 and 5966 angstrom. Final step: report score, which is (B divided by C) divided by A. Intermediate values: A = 15.9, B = 14.8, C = 15.0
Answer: 0.062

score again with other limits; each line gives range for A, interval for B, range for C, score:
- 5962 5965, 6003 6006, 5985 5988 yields 0.068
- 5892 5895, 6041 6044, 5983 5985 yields 0.095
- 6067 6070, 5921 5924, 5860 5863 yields 0.071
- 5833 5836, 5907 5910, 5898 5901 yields 0.072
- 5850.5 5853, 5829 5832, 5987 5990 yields 0.083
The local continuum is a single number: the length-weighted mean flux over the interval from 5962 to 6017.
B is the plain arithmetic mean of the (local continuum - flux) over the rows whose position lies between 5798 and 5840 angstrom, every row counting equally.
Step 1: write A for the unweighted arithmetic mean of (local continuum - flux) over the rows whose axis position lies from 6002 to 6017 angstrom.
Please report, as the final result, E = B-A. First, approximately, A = 0.27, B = -0.63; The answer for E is -0.9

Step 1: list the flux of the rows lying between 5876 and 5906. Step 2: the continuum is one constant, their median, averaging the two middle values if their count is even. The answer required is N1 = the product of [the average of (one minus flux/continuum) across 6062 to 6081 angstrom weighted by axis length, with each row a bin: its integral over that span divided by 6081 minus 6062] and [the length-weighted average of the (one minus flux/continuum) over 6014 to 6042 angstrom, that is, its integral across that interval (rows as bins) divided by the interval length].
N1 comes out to 0.0037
